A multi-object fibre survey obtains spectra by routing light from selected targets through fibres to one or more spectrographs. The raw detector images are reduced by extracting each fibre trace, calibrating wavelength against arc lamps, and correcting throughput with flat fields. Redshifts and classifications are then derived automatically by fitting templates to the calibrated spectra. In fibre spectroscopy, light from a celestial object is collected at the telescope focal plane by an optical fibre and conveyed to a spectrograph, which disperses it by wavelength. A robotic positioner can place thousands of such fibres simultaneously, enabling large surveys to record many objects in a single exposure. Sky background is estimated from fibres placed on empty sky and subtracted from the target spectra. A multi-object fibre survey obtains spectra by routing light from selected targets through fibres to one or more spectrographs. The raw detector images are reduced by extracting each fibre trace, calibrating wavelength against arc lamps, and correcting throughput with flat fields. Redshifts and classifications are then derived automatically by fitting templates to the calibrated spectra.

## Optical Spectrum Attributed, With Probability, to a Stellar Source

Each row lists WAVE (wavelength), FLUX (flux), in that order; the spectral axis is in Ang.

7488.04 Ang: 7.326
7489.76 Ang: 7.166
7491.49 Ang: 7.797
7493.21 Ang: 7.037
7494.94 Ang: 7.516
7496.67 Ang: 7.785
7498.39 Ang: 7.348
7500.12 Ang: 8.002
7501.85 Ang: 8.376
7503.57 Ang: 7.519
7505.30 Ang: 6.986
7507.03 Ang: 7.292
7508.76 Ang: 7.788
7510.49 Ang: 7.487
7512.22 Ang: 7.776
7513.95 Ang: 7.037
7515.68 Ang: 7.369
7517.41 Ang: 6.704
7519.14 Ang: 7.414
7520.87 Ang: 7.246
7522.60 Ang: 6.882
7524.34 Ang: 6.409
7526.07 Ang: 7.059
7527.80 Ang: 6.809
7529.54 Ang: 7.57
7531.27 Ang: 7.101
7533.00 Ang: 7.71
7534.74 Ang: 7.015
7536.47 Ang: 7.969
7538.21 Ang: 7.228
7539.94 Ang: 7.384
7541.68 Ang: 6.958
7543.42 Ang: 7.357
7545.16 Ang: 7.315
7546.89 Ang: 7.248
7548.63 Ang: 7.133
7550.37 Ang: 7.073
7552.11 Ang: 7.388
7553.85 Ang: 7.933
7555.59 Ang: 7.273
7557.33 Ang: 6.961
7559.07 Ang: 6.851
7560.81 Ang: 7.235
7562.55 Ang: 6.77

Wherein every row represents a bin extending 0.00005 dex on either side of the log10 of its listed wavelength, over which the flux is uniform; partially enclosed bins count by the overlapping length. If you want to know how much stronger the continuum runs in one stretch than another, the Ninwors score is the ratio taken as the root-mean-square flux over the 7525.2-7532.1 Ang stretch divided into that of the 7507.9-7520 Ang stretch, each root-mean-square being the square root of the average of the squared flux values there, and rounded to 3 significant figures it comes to 1.03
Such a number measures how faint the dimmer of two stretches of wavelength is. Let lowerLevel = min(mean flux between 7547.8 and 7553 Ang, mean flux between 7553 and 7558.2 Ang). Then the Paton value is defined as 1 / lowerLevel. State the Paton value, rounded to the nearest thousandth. 0.139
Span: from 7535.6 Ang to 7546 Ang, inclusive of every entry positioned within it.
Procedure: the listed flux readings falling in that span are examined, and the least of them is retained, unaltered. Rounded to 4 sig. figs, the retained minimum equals 6.958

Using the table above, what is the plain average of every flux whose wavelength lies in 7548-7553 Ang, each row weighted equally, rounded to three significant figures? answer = 7.20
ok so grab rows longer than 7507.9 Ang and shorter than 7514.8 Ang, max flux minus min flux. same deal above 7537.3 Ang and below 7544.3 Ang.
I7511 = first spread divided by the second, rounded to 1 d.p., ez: 1.8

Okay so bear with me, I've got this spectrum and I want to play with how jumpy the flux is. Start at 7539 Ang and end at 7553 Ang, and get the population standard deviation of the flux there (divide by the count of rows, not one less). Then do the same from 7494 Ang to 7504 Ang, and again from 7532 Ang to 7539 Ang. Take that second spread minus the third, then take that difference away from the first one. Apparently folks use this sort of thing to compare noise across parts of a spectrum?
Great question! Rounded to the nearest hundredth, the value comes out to 0.18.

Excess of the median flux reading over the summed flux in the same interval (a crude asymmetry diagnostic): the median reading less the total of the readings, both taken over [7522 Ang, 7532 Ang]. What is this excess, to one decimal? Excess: -34.9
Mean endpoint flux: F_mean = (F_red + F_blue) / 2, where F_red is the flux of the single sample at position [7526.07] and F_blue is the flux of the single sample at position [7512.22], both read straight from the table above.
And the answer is 7.42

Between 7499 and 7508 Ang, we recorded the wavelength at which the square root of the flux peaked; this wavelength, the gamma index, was 7501.85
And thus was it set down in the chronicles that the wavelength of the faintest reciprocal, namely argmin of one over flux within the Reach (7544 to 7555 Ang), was 7553.85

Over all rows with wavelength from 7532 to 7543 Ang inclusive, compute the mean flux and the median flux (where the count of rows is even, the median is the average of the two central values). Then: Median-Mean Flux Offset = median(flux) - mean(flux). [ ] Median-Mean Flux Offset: -0.07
